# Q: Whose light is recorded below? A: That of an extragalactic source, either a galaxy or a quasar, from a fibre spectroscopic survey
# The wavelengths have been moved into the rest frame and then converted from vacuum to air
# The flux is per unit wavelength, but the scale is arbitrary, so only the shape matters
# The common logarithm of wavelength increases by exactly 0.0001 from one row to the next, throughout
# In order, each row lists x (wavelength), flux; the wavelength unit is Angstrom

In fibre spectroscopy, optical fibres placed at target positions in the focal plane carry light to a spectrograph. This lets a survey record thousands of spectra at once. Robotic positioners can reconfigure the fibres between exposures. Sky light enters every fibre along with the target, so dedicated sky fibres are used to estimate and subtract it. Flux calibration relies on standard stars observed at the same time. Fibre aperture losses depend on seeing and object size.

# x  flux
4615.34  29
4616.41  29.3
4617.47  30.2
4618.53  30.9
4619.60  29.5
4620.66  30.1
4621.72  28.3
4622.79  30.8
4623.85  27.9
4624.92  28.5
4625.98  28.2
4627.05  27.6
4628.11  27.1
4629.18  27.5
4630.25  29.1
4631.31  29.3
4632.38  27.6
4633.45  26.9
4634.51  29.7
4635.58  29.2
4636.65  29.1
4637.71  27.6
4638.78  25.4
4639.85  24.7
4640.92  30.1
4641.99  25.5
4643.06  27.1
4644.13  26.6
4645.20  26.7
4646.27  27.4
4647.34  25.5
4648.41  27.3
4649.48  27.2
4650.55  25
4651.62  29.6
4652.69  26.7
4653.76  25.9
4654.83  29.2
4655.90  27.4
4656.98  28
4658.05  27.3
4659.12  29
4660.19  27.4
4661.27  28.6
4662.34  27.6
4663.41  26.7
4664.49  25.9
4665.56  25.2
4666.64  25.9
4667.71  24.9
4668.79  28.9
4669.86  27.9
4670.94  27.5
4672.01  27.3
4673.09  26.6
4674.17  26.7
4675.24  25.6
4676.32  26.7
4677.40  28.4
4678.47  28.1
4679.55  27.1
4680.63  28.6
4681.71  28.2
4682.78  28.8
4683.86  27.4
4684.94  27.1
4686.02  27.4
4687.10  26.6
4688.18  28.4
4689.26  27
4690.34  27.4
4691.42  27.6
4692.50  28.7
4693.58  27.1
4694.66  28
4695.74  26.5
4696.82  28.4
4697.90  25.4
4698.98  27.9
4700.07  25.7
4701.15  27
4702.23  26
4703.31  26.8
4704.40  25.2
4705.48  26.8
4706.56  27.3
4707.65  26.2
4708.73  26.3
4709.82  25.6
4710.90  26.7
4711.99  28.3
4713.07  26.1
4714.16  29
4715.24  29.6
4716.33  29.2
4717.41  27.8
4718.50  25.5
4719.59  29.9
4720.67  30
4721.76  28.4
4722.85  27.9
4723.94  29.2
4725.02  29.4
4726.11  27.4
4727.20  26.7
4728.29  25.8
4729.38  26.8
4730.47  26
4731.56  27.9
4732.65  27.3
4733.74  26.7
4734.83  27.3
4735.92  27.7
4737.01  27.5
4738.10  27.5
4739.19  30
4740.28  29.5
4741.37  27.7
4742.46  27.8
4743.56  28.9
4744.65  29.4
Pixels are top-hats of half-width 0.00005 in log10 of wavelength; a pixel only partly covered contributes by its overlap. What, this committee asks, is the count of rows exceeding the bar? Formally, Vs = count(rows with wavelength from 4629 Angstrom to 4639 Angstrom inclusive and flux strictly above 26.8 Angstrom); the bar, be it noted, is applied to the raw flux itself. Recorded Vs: 9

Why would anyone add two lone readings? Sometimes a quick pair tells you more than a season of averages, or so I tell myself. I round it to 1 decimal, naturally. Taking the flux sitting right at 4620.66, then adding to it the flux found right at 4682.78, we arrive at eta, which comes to 58.9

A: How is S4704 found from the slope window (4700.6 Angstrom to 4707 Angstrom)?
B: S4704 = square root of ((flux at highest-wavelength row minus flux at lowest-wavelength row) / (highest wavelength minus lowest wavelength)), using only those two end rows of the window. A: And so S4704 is 0.24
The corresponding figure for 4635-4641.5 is 0.41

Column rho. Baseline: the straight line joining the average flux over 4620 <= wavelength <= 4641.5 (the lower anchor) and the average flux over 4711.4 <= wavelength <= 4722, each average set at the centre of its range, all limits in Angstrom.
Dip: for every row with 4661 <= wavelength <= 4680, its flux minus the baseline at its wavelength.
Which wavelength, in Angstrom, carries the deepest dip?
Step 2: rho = 4667.71 Angstrom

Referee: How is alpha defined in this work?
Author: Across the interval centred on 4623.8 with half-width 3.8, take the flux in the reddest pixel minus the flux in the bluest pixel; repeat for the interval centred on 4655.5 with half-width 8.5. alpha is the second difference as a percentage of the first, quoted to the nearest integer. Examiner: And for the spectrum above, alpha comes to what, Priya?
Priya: -48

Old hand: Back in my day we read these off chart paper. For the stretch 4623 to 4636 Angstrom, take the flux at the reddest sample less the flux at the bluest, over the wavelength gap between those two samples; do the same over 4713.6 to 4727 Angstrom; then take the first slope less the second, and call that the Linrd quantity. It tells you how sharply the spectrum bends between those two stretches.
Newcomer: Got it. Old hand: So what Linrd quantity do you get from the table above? 0.24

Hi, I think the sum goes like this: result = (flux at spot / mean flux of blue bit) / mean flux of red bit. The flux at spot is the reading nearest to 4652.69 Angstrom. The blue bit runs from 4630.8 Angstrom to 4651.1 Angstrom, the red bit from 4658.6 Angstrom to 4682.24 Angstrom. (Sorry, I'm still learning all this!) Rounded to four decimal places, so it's 0.0360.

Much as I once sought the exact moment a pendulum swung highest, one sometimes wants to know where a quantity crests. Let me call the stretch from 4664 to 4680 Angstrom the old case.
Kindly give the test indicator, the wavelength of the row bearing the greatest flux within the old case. 4668.79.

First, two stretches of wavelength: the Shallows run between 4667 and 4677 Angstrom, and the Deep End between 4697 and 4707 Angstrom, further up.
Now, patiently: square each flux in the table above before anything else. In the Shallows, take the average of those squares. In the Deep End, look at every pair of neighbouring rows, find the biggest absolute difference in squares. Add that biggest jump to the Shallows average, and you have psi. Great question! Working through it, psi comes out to 858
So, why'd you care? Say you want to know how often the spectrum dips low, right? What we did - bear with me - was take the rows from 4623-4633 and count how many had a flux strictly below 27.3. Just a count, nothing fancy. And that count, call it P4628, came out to 1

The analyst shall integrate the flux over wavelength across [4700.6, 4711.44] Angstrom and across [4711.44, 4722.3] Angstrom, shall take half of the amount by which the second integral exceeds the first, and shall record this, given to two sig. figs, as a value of 11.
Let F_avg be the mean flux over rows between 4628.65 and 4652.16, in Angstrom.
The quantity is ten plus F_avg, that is 37.5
